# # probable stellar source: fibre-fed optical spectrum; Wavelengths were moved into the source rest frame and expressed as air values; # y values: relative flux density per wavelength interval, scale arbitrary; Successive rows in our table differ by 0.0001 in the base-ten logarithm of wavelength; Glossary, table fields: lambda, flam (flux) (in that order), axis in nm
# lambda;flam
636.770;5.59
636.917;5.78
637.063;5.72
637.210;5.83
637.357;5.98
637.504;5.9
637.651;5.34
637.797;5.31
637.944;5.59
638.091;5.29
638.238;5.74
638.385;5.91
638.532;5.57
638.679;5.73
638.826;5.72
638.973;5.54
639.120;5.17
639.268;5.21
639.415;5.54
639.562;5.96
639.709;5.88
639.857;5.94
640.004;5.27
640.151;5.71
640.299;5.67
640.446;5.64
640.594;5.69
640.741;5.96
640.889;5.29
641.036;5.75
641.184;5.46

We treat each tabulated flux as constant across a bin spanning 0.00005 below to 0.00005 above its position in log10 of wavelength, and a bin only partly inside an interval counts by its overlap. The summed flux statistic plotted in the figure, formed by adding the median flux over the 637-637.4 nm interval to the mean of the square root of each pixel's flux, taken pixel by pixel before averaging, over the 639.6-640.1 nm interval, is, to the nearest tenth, 8.2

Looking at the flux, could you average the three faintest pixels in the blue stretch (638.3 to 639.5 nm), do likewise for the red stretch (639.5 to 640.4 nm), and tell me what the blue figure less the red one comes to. -0.2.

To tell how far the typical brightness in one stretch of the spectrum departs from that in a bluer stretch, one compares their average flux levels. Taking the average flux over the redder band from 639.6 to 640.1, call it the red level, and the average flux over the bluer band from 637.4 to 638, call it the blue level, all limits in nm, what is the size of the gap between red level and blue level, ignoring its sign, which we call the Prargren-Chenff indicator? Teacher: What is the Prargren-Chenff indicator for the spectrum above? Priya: 0.16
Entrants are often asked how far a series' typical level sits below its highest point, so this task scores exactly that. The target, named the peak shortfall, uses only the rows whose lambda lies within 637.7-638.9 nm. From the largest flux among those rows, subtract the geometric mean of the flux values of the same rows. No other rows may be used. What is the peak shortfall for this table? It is 0.31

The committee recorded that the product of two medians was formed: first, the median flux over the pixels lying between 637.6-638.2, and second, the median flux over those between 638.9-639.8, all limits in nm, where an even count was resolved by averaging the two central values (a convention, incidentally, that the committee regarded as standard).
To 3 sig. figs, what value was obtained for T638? 29.5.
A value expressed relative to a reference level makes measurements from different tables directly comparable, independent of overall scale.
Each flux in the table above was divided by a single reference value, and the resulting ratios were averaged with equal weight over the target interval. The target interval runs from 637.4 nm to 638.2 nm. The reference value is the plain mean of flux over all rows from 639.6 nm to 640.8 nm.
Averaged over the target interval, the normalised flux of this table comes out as 0.96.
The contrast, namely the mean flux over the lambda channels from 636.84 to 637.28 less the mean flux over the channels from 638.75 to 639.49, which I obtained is 0.34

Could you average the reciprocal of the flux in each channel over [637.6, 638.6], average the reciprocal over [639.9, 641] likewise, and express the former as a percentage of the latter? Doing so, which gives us 101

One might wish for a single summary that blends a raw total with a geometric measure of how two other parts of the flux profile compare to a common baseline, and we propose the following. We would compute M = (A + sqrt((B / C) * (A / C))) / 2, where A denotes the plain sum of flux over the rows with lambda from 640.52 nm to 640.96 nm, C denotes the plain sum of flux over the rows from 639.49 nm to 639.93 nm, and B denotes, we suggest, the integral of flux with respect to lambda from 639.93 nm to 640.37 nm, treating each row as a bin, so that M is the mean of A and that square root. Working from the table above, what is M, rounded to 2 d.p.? 8.65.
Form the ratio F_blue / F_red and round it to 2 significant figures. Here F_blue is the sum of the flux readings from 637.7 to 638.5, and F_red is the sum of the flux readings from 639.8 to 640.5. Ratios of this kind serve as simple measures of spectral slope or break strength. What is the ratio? 0.99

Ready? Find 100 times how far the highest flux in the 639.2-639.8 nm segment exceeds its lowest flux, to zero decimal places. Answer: 75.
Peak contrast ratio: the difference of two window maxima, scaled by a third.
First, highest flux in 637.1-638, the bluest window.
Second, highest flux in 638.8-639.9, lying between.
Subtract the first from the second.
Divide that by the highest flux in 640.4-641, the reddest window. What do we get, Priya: -0.003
